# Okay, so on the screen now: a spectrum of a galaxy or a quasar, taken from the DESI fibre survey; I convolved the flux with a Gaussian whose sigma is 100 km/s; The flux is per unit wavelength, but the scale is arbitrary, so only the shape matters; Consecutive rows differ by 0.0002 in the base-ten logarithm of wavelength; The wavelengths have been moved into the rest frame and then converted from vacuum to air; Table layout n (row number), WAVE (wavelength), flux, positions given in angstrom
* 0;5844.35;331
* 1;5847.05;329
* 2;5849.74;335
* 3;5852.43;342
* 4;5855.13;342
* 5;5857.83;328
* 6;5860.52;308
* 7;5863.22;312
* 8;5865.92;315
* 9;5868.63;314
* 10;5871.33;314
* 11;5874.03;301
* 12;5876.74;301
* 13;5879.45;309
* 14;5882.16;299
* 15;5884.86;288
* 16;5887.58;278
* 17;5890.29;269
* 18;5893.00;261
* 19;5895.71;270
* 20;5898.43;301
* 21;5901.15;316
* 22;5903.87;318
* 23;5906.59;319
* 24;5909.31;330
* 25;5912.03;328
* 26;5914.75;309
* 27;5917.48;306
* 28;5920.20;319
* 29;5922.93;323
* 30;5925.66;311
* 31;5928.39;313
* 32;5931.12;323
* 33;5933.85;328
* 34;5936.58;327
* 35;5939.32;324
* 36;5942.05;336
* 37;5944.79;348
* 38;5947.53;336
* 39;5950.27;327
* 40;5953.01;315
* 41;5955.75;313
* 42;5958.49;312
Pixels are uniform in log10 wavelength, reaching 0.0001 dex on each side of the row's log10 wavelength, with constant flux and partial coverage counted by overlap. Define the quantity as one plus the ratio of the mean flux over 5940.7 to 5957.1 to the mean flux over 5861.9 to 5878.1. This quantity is 2.06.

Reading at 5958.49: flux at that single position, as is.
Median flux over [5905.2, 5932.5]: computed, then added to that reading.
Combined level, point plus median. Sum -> 631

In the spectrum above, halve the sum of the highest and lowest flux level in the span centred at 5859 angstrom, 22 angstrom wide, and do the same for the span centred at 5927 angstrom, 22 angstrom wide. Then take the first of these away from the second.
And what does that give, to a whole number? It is -8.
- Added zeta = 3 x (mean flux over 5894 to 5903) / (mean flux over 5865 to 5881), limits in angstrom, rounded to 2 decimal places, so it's 2.87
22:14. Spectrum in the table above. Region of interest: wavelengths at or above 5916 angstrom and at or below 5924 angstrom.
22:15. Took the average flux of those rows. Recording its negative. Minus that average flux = -316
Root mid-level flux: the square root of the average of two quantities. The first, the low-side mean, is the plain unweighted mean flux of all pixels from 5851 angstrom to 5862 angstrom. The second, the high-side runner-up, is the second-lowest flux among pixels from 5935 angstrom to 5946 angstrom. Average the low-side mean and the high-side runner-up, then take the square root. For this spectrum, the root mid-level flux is 18.1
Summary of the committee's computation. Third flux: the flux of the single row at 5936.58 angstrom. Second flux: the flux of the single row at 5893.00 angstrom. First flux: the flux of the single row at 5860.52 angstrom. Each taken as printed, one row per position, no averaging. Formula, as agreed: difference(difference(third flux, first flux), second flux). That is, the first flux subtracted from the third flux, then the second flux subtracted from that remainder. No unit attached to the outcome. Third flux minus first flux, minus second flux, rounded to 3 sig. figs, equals -242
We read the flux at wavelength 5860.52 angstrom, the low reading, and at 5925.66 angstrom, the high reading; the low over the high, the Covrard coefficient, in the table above 0.99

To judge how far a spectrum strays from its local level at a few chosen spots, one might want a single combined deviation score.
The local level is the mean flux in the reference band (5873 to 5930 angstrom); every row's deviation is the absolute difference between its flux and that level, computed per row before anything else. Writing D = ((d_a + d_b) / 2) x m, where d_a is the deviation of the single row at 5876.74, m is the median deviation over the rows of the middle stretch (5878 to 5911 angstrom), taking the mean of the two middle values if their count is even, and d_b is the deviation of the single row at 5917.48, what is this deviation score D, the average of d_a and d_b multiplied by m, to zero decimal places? 39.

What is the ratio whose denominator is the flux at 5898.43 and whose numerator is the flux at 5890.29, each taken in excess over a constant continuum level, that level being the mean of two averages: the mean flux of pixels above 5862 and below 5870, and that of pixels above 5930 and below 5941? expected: 3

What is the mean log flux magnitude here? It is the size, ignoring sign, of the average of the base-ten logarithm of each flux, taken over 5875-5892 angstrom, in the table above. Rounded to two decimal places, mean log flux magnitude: 2.46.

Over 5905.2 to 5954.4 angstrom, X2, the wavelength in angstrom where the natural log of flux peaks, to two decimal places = 5944.79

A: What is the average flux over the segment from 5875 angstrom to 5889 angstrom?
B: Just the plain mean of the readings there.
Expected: 295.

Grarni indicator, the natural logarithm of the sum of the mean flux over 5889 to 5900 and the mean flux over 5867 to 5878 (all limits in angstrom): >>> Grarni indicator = 6.37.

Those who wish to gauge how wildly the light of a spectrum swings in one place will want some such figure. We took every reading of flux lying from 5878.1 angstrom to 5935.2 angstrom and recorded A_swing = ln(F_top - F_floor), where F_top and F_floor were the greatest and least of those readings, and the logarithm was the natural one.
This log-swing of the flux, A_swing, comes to 4.2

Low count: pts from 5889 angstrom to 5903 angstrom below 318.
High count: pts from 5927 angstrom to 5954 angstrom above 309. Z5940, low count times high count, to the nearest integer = 50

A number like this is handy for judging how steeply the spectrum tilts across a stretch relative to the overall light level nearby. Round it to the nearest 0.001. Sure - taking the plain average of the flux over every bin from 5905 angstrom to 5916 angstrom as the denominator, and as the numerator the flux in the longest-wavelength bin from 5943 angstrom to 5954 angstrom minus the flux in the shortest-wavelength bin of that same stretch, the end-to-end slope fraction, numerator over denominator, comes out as -0.103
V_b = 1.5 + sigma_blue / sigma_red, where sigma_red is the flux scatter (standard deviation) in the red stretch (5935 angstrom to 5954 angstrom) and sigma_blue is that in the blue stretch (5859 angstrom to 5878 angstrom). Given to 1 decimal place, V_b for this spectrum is 2.1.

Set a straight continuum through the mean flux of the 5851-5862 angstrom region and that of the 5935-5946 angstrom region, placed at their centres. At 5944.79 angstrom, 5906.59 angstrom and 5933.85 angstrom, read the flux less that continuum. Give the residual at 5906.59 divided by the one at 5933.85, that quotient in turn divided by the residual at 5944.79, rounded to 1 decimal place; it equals 0.2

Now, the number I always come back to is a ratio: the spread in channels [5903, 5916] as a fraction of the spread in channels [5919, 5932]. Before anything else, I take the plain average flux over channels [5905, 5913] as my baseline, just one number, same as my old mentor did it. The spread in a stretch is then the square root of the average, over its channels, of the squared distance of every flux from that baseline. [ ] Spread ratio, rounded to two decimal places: 0.97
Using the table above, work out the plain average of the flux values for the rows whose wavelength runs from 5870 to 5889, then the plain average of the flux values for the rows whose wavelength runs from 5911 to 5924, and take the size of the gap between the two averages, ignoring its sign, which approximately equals 18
